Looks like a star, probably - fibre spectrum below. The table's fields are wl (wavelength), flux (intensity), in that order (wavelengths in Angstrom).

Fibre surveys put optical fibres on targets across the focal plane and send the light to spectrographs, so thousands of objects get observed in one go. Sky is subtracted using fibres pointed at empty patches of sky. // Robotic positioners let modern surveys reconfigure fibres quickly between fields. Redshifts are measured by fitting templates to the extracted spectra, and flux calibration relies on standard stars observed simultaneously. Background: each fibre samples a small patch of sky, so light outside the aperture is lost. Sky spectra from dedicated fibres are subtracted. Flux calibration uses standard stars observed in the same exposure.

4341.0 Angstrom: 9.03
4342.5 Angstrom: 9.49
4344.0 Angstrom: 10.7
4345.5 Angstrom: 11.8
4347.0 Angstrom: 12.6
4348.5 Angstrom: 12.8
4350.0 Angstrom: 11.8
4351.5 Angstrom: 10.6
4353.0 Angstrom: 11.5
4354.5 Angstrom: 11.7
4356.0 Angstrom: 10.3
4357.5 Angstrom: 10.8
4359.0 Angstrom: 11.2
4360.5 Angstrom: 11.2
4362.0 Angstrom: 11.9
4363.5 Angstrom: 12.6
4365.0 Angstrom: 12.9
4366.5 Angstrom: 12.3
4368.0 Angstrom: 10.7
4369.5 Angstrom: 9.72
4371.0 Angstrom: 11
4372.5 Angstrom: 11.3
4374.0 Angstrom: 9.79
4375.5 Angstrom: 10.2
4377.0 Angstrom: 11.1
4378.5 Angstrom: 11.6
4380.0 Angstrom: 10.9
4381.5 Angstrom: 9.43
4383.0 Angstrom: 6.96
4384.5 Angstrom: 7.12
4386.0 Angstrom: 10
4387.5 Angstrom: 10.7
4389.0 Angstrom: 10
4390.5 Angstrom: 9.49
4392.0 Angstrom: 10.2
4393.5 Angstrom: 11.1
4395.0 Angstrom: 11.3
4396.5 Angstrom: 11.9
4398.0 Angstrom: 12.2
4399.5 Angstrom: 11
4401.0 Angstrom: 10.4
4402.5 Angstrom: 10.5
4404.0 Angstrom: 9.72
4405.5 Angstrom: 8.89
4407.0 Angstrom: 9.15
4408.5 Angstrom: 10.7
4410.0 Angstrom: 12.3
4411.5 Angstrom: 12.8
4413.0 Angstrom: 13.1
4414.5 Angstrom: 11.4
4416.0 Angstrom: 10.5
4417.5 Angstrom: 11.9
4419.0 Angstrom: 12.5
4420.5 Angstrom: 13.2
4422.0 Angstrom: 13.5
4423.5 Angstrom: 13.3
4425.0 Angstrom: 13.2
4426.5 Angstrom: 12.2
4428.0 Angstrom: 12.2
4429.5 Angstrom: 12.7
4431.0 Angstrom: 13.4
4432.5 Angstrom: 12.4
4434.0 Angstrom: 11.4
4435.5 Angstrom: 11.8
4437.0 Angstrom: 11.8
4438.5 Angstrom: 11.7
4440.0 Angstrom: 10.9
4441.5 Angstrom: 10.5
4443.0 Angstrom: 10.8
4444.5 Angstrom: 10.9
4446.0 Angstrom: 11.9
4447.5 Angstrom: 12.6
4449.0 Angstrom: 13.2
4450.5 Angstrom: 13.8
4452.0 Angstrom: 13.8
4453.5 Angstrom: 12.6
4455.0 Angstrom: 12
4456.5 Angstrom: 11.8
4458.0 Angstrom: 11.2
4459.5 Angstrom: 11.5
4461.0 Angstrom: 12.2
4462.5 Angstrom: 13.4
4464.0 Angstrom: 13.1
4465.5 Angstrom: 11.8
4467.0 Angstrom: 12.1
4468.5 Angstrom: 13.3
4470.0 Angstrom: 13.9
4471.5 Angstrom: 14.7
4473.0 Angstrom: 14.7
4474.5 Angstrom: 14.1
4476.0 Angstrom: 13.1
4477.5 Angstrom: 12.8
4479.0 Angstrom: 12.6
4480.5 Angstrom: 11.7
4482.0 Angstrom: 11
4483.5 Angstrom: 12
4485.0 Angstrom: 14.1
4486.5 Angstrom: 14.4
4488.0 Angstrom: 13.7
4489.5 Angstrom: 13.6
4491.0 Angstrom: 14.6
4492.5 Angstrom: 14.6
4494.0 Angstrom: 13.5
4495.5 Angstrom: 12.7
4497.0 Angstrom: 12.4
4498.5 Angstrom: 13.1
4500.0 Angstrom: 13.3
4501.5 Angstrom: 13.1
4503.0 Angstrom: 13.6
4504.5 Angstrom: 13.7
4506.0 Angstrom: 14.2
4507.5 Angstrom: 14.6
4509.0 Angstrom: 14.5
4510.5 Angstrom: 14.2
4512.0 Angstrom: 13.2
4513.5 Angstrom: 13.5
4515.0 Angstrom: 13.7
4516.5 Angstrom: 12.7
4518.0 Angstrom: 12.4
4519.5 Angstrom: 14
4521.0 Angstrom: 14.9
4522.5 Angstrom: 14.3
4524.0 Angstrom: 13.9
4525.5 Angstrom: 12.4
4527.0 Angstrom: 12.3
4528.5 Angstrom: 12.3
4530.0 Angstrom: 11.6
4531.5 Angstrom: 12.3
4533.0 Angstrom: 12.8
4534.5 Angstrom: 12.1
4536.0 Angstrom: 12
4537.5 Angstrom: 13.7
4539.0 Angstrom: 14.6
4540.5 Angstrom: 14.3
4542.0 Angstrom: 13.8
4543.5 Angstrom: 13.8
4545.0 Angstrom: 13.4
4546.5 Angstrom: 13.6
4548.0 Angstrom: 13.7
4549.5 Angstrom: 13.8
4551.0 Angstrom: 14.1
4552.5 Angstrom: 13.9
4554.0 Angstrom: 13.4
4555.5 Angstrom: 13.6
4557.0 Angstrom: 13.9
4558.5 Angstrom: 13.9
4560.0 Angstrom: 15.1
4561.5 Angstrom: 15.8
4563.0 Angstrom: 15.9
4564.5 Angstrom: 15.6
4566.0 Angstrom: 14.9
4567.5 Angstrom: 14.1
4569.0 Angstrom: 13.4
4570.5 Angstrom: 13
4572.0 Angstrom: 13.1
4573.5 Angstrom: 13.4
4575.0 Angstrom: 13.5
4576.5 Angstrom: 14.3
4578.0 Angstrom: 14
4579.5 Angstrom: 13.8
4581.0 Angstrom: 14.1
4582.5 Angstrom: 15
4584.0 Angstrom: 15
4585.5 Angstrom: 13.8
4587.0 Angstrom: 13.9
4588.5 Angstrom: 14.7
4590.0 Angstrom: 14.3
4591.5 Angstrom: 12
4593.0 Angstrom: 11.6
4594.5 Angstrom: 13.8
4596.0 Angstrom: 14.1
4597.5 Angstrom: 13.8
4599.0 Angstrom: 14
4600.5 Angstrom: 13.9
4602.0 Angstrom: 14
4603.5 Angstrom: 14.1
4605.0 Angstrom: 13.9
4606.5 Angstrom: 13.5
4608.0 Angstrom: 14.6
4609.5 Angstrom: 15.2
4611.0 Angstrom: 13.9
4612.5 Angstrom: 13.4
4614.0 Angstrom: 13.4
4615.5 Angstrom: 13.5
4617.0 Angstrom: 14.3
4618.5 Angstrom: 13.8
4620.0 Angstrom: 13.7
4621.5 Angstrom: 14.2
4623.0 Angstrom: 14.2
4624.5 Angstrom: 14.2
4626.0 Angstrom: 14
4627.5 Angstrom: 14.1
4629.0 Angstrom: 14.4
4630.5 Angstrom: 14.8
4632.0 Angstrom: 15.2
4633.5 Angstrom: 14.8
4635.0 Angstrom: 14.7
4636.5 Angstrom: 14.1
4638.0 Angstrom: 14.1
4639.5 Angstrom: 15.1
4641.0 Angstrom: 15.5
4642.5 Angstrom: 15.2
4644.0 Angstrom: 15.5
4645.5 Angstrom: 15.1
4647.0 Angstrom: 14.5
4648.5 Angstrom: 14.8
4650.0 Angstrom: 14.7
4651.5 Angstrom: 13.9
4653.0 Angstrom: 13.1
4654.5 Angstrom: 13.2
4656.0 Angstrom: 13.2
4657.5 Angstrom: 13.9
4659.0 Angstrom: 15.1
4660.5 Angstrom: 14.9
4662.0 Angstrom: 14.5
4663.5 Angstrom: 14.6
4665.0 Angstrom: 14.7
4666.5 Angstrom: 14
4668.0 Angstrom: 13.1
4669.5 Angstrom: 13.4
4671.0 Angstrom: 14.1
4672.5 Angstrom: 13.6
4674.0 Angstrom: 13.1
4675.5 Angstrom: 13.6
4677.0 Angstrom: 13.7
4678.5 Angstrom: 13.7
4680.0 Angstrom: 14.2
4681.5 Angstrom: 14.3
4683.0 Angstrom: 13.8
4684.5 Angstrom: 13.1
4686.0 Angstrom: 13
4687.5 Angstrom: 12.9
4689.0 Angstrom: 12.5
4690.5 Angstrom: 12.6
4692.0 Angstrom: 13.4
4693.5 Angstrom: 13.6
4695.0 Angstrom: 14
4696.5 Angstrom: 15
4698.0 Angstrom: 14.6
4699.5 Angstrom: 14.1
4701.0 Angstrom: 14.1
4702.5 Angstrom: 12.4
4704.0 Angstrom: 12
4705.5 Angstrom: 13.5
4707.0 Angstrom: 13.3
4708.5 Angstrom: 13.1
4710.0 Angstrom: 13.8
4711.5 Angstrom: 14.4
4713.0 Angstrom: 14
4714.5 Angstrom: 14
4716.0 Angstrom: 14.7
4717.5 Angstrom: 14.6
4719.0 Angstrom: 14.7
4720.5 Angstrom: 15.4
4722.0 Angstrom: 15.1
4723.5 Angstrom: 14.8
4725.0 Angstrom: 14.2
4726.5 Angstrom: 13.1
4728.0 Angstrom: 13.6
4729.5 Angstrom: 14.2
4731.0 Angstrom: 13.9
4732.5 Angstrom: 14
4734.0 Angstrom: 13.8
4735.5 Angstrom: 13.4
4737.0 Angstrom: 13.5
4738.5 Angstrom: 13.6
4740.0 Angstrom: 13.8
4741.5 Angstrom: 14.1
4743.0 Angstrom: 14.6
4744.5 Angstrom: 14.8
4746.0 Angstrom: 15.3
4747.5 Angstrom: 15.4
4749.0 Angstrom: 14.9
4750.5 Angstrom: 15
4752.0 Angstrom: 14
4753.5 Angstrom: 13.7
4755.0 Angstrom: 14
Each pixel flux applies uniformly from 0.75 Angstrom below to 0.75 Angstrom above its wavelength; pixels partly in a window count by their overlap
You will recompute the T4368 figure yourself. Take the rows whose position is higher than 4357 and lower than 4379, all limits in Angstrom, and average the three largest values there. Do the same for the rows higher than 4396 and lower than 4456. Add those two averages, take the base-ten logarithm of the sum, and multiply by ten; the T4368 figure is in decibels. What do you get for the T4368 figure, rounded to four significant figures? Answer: 14.20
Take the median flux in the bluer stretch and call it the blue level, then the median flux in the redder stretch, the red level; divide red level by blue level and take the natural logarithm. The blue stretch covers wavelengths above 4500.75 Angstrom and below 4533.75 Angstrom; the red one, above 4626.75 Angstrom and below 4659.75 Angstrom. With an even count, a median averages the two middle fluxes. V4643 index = 0.08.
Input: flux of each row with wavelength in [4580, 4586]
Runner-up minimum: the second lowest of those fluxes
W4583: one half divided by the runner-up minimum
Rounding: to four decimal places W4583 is 0.0355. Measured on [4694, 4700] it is 0.0355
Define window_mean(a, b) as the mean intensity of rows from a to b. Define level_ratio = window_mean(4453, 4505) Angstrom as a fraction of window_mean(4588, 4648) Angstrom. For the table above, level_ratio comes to 0.919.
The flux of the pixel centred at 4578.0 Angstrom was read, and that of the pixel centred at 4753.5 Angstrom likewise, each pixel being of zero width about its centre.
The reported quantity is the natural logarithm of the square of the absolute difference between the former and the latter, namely -2.4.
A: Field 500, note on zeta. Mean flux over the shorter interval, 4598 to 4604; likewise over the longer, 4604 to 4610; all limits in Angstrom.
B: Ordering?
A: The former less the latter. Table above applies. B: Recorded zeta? -0.3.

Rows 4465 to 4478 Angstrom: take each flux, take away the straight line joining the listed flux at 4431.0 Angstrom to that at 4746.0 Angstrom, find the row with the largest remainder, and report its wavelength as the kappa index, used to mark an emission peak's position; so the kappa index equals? 4471.5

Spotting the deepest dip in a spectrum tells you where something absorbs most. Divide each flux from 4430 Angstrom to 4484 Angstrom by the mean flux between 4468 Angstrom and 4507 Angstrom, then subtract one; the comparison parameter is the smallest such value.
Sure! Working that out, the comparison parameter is -0.22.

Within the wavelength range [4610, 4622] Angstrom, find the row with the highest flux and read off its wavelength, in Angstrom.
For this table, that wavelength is 4617.0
